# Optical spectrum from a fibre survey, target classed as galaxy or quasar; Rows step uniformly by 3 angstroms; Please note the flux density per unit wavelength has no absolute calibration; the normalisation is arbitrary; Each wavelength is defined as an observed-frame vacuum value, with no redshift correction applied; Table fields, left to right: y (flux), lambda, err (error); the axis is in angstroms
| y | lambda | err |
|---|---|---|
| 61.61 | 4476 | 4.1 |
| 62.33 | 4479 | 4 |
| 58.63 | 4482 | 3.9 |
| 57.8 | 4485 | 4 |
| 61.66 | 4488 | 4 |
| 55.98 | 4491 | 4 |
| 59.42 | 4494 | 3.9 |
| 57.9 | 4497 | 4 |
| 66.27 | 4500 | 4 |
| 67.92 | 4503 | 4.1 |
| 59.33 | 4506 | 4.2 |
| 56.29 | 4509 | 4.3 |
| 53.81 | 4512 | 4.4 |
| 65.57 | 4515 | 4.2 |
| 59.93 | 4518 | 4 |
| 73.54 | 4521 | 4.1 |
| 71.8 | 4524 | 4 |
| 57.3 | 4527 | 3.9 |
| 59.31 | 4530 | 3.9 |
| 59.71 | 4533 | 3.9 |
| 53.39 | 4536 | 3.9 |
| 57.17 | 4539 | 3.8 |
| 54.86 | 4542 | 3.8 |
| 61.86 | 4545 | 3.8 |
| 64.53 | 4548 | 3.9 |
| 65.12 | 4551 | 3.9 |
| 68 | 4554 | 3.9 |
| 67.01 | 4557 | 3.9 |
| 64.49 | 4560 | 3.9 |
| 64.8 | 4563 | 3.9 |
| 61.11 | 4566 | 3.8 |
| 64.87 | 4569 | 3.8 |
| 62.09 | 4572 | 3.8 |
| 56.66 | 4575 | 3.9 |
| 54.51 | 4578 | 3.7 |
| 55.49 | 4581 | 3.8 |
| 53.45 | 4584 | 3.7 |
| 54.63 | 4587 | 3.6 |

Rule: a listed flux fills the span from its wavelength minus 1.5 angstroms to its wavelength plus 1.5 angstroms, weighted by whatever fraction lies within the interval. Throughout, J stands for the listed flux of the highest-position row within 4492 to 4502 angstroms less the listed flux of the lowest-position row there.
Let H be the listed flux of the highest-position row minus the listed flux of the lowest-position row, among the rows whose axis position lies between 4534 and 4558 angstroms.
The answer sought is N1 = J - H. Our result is -7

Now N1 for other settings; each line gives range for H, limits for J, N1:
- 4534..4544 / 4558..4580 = -11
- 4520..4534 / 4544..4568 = 13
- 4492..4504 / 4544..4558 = -3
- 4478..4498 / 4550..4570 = 4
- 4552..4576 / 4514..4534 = 5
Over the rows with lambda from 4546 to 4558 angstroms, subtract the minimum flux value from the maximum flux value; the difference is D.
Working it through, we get 3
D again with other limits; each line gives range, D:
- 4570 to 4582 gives 8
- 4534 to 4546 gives 8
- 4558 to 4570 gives 4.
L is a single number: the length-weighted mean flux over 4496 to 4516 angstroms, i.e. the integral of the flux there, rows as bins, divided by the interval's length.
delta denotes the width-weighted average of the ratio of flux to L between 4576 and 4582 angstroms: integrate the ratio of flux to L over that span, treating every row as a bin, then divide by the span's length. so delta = 0.90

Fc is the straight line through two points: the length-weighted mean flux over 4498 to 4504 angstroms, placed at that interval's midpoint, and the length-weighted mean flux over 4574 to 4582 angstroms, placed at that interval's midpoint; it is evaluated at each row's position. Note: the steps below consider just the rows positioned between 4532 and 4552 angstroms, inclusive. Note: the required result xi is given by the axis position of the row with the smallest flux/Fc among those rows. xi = 4536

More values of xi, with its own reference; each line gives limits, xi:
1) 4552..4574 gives 4566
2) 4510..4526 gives 4512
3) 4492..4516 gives 4512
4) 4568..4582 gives 4578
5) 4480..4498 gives 4491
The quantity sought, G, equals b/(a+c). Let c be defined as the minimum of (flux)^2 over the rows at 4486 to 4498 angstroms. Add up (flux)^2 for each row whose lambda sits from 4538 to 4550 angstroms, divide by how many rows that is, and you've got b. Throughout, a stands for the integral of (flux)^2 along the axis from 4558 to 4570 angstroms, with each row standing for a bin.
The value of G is 0.068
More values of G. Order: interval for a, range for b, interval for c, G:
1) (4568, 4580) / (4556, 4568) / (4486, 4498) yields 0.092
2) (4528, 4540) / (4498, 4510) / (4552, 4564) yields 0.090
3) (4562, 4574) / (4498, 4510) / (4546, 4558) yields 0.076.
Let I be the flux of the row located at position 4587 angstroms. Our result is 54.63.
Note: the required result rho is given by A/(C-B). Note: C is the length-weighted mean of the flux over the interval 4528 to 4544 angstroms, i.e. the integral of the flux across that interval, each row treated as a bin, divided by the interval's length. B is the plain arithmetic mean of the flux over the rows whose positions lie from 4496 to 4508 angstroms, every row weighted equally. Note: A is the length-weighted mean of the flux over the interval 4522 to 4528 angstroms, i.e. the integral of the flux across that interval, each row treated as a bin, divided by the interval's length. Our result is -11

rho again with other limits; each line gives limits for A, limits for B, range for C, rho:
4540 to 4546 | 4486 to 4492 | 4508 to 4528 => 14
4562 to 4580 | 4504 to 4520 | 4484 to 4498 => -157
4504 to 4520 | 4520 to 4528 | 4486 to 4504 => -9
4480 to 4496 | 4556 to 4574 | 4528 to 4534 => -12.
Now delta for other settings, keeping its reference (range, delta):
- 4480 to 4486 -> 0.96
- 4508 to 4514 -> 0.92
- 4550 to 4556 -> 1.09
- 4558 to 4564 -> 1.06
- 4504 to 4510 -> 0.96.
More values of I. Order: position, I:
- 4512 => 53.81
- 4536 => 53.39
